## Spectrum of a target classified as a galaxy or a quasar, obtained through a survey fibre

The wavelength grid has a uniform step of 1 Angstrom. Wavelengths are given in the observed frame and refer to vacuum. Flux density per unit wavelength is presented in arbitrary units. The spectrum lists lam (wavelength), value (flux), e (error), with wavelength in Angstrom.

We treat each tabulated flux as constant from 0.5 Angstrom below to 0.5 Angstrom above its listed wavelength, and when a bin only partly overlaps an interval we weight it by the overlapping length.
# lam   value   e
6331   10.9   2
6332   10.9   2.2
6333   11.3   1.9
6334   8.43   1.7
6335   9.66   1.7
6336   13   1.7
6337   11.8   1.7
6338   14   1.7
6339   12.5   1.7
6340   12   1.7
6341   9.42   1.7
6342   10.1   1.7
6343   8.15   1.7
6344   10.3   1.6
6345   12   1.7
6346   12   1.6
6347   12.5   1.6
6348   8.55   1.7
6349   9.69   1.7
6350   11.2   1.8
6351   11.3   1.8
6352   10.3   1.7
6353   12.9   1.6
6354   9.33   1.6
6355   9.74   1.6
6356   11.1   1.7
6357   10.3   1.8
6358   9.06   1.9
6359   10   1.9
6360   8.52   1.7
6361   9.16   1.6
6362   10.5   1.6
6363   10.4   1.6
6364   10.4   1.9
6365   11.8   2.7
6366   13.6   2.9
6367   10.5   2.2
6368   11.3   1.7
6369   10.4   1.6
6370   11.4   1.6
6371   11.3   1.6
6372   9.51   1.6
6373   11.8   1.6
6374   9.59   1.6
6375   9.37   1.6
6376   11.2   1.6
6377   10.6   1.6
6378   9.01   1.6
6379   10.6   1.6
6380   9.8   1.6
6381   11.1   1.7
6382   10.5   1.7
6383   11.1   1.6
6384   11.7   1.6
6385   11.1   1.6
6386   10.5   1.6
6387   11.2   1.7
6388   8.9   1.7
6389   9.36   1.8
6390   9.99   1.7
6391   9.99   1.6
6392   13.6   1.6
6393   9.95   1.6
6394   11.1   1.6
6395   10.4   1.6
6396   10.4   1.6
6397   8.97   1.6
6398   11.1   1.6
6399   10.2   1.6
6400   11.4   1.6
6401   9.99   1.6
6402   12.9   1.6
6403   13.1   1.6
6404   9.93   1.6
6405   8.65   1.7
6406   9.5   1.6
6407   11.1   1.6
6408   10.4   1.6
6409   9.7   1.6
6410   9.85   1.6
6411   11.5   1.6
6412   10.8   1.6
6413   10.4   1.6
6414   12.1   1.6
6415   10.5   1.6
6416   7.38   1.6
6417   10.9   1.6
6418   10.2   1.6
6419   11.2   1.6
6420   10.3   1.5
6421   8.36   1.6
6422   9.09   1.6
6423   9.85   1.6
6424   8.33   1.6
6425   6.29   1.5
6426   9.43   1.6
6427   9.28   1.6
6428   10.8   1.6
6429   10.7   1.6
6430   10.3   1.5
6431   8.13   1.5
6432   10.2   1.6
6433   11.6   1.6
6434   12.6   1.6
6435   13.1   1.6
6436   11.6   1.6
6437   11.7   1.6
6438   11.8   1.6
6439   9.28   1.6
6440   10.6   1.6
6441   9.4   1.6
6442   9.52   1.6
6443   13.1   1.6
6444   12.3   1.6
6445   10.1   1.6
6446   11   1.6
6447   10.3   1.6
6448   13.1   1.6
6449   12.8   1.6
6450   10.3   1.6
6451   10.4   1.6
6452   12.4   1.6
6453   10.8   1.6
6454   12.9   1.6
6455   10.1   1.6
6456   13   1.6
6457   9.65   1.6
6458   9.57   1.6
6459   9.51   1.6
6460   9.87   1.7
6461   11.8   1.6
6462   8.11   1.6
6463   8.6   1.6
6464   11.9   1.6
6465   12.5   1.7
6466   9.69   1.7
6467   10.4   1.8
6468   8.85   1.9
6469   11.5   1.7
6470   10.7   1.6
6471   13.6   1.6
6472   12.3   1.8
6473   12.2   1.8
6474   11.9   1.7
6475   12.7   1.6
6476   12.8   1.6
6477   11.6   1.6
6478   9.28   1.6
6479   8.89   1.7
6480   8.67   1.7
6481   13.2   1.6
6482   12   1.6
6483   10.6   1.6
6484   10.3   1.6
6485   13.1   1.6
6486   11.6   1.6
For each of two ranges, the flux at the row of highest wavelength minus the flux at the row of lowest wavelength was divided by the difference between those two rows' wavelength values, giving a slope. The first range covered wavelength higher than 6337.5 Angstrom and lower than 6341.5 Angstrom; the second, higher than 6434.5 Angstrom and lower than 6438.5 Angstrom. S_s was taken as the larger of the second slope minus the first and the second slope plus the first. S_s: 1.1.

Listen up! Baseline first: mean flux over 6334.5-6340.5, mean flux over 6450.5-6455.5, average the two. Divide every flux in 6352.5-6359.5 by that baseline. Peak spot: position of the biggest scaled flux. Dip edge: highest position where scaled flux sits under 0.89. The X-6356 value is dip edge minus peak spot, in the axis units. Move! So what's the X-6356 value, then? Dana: 6 Angstrom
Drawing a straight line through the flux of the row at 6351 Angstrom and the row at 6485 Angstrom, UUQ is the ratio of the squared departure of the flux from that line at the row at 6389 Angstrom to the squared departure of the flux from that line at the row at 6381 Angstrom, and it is 17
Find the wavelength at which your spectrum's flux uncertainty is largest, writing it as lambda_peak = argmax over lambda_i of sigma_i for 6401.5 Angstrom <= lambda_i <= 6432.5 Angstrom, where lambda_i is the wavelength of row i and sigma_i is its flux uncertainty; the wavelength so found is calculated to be 6405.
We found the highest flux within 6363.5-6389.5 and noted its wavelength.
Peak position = 6366 Angstrom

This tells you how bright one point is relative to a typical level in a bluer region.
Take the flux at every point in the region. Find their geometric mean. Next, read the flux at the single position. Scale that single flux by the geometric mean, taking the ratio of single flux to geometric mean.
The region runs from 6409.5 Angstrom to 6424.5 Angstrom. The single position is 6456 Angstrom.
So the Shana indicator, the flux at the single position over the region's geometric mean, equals 1.30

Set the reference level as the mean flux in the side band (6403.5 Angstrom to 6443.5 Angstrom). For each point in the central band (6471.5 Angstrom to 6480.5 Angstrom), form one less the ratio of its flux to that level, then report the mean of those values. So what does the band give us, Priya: -0.089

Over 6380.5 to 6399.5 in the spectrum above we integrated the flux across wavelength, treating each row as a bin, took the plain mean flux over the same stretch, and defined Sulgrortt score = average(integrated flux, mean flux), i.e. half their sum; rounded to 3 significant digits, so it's 106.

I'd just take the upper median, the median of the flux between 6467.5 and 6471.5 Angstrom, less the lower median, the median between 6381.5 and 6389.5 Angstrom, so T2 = 0.3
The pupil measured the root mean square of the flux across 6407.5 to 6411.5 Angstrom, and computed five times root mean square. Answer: 51.9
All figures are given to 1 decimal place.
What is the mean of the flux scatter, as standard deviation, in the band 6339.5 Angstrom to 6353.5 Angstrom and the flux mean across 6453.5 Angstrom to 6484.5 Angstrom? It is 6.2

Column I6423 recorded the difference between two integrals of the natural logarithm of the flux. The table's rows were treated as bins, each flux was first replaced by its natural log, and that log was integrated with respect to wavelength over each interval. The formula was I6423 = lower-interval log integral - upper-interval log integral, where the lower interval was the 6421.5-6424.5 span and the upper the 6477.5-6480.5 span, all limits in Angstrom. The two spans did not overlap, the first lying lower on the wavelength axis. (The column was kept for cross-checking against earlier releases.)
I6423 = 0.0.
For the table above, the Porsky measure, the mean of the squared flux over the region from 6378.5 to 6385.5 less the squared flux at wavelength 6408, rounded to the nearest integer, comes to 10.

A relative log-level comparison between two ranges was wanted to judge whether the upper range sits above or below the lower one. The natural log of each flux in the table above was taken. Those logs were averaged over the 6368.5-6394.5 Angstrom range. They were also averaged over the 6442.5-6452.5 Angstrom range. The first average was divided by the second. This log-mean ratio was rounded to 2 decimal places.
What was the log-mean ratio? 0.96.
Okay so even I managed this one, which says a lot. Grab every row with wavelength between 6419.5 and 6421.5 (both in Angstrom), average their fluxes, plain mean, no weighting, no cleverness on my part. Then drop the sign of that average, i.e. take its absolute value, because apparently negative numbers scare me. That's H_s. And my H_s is 9.3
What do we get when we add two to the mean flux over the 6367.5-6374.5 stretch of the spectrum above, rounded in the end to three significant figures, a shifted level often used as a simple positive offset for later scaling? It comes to 12.8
